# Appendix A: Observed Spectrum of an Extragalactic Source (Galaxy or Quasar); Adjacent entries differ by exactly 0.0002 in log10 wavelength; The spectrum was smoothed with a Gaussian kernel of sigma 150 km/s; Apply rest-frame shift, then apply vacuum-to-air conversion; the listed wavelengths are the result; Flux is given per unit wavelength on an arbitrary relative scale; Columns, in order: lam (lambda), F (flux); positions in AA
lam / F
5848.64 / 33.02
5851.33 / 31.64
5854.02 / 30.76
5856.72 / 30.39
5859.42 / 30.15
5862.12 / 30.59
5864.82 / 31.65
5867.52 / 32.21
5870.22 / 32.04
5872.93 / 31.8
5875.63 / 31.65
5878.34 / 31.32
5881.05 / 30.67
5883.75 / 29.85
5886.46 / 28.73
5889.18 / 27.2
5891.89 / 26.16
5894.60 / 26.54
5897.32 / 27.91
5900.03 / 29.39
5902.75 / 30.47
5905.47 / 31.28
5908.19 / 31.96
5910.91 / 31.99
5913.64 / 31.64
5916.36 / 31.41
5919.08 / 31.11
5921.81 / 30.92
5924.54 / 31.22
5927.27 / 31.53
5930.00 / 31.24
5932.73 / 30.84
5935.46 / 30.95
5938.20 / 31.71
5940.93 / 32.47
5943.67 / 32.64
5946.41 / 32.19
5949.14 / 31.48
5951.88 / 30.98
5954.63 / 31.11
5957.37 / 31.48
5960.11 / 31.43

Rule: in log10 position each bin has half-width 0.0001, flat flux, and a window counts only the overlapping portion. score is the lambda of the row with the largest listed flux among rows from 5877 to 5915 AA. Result 5910.91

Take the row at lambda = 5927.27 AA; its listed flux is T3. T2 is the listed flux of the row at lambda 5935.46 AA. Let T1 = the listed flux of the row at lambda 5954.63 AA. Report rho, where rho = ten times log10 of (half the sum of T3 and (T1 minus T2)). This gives 12.0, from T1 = 31.11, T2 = 30.95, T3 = 31.53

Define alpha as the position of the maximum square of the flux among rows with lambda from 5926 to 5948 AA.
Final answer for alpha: 5943.67 AA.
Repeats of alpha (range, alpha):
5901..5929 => 5910.91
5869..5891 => 5870.22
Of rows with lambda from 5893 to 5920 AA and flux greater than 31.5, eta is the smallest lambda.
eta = 5908.19 AA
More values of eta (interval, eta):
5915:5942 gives 5927.27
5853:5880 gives 5864.82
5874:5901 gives 5875.63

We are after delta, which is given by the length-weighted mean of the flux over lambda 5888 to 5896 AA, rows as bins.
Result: 26.6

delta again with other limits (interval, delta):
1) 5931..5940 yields 31.2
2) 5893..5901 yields 27.8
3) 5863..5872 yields 31.9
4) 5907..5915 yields 31.8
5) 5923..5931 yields 31.3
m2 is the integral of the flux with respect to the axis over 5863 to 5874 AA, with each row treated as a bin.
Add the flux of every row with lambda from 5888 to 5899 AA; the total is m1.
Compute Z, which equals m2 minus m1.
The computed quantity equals 243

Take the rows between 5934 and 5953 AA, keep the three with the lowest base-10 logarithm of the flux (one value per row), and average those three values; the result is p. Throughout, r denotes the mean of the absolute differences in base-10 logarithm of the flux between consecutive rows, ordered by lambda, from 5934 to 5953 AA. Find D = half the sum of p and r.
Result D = 0.750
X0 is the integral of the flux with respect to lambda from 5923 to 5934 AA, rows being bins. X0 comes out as 343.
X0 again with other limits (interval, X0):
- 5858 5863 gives 152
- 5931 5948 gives 541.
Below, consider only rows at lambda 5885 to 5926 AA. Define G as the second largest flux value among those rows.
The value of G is 31.96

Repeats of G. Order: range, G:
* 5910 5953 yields 32.47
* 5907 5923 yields 31.96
